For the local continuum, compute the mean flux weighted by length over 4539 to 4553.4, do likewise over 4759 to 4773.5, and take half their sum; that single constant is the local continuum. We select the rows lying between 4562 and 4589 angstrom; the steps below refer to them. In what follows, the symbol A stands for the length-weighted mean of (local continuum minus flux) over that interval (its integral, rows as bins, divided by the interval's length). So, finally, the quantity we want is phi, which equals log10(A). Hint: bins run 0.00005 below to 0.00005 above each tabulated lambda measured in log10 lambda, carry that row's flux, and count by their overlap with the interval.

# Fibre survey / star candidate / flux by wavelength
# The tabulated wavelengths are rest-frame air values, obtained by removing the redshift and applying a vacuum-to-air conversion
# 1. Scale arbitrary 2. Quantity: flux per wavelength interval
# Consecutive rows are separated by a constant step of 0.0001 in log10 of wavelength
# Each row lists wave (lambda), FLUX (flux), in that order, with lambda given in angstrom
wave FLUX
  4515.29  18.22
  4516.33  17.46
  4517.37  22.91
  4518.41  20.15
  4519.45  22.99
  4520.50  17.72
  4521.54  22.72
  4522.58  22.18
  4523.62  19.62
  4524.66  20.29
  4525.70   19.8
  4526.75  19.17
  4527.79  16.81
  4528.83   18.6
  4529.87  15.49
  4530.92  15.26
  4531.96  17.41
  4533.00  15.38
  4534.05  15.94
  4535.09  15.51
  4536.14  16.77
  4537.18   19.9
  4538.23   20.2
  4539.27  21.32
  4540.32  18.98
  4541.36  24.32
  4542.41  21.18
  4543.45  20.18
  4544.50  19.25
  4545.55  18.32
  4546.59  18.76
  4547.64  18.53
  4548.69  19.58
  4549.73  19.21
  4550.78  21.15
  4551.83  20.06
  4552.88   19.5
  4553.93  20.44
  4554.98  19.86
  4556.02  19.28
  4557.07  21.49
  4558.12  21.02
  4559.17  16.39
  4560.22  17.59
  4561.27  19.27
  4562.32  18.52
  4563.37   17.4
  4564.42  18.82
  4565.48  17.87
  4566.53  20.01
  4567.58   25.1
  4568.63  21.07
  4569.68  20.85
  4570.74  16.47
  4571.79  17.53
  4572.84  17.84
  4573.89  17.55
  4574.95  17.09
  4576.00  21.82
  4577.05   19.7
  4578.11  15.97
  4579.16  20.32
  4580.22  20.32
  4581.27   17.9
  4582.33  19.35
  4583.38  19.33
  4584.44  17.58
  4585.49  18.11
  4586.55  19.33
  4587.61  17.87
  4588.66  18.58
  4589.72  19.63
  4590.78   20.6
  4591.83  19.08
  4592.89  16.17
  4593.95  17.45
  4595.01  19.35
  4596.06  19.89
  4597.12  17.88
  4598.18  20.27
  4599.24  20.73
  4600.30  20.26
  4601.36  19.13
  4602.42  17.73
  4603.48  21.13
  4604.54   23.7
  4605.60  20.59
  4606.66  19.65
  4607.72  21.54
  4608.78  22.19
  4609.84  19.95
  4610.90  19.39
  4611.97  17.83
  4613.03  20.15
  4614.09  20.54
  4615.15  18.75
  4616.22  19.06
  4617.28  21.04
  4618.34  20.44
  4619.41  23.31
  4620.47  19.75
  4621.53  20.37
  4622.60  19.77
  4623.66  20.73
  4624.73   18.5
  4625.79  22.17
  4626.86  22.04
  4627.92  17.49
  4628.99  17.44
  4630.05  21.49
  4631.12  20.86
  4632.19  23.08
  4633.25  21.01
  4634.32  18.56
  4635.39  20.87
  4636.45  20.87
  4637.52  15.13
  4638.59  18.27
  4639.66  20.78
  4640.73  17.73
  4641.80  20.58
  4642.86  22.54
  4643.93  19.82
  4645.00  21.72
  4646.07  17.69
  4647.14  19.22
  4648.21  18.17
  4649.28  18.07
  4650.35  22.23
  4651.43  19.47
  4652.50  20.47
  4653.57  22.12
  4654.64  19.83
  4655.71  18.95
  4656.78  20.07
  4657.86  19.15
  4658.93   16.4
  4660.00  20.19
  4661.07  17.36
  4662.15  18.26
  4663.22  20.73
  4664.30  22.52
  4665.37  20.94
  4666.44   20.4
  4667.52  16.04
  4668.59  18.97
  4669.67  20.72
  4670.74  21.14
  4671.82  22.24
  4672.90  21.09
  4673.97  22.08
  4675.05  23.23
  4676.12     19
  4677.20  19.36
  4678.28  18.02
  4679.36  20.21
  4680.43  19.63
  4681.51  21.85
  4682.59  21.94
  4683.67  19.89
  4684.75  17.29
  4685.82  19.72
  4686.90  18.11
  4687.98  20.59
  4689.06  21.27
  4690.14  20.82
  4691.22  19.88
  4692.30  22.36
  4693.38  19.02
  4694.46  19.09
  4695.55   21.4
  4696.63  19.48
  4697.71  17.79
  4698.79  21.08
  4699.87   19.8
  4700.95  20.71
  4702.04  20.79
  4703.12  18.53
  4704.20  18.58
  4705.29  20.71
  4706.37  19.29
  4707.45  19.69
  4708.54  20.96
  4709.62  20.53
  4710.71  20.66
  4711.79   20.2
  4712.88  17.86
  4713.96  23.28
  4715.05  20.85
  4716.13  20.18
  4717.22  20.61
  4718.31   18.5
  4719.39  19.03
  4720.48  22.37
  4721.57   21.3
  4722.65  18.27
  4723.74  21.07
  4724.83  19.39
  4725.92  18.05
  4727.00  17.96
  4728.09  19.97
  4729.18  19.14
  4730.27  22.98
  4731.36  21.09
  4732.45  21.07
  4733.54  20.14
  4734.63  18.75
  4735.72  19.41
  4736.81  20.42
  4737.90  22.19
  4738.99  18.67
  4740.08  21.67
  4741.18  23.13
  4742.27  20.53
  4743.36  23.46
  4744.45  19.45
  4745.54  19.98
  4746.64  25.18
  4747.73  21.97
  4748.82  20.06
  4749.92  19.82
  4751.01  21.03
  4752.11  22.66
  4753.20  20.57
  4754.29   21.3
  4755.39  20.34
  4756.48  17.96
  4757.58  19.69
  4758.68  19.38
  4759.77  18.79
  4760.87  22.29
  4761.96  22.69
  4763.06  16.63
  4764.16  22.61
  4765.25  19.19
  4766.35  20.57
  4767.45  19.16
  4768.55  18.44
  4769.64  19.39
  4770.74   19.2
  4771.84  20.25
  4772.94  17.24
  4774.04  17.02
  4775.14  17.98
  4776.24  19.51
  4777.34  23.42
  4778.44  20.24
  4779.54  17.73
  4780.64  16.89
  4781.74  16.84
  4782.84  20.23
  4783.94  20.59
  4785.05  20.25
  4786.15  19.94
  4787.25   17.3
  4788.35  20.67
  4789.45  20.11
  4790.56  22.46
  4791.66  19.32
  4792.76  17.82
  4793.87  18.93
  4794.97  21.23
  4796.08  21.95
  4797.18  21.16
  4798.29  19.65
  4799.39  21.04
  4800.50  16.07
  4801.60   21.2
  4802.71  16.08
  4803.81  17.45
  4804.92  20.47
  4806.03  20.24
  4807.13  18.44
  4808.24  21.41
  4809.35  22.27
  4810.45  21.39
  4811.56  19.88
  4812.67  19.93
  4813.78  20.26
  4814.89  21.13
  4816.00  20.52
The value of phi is 0.0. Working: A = 0.9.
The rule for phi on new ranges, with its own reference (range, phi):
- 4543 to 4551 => -0.2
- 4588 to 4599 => 0.0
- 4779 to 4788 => 0.0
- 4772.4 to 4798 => -0.5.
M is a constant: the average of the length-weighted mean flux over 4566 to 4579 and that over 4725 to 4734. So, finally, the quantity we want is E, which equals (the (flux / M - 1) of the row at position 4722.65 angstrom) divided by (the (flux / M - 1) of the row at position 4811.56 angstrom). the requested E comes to -6.2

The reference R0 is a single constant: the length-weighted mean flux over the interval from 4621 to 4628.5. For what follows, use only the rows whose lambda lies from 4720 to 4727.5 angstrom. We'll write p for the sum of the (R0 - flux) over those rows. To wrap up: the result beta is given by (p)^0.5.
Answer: 1.6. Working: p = 2.5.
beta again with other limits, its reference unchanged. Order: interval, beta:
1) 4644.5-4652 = 2.1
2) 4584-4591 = 3.0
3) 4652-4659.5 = 2.0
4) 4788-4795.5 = 0.6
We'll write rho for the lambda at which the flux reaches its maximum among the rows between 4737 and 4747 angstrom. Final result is 4746.64 angstrom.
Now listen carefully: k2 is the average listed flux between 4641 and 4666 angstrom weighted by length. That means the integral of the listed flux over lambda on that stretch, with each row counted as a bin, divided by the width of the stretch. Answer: 19.8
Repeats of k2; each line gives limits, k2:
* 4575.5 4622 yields 19.6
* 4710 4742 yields 20.3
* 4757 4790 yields 19.5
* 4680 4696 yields 20.2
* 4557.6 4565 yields 18.4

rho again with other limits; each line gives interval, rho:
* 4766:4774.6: 4766.35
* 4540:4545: 4541.36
